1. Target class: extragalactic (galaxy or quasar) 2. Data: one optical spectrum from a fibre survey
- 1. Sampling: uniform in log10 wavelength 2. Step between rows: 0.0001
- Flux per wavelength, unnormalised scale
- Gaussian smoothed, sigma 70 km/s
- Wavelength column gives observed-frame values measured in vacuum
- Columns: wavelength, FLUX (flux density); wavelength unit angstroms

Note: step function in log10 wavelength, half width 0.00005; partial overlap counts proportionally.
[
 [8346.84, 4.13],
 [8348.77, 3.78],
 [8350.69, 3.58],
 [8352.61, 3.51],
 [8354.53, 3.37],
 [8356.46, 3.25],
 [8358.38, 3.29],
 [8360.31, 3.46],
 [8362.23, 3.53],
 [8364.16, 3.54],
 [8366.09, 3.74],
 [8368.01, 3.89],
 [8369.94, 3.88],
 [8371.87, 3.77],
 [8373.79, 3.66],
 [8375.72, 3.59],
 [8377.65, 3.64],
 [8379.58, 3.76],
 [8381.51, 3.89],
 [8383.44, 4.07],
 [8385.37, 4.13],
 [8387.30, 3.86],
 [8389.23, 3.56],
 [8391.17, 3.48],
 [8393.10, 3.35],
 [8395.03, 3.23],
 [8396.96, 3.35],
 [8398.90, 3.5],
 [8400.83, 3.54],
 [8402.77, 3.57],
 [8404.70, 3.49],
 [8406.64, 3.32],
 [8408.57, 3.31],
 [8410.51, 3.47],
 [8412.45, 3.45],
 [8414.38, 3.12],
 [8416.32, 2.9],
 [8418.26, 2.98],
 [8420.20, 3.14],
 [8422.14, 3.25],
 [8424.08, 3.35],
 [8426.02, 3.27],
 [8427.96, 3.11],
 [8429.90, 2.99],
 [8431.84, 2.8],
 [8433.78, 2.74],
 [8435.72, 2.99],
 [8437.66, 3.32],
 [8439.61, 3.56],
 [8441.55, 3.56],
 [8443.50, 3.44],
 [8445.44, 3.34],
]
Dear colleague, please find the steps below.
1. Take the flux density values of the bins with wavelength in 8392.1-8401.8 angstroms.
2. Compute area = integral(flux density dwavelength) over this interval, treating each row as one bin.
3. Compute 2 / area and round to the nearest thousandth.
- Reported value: 0.061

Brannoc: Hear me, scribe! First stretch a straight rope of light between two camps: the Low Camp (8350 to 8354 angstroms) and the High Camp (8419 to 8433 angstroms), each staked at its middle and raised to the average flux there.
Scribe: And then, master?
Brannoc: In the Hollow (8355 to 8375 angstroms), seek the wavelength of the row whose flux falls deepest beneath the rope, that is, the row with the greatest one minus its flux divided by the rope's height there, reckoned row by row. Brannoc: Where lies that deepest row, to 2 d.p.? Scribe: 8356.46 angstroms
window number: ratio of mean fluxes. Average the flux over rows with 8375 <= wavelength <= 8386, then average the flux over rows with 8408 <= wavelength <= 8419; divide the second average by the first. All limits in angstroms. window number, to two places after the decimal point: 0.83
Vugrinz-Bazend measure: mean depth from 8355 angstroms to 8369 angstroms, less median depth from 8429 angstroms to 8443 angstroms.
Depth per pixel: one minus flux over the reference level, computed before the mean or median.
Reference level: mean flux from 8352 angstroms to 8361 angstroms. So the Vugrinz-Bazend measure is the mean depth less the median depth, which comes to -0.16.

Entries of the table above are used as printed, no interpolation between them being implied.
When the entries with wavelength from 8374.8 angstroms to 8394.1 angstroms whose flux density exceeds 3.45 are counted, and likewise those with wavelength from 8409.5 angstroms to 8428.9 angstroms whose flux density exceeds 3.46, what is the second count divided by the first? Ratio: 0.11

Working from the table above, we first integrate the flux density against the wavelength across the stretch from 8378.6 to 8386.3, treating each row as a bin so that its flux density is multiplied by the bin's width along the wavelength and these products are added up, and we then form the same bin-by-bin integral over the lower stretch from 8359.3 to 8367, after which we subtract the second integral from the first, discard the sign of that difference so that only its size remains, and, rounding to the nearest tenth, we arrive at 3.1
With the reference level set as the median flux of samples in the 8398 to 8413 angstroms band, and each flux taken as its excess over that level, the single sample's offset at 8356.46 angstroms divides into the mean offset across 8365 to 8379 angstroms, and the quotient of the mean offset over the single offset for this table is -1.1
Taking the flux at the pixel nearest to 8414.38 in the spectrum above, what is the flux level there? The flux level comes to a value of 3.12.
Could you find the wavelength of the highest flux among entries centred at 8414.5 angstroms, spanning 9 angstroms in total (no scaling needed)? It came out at 8410.51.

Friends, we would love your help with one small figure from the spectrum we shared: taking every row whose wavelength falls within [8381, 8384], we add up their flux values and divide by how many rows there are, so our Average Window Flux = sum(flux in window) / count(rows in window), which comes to 3.98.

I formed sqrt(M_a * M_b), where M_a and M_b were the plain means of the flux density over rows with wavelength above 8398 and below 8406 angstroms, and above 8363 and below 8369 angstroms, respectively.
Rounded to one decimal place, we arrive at 3.6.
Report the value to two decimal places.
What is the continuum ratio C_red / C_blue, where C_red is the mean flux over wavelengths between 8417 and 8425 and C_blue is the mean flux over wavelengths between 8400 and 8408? 0.91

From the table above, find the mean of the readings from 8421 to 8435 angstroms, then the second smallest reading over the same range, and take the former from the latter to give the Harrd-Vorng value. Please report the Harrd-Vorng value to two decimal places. -0.27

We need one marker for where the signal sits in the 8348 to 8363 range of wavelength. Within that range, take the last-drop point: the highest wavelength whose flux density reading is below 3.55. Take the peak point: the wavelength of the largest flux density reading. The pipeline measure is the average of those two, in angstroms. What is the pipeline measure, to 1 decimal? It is 8355.5 angstroms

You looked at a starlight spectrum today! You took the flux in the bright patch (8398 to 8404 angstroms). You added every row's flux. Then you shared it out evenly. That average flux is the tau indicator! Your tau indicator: 3.54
